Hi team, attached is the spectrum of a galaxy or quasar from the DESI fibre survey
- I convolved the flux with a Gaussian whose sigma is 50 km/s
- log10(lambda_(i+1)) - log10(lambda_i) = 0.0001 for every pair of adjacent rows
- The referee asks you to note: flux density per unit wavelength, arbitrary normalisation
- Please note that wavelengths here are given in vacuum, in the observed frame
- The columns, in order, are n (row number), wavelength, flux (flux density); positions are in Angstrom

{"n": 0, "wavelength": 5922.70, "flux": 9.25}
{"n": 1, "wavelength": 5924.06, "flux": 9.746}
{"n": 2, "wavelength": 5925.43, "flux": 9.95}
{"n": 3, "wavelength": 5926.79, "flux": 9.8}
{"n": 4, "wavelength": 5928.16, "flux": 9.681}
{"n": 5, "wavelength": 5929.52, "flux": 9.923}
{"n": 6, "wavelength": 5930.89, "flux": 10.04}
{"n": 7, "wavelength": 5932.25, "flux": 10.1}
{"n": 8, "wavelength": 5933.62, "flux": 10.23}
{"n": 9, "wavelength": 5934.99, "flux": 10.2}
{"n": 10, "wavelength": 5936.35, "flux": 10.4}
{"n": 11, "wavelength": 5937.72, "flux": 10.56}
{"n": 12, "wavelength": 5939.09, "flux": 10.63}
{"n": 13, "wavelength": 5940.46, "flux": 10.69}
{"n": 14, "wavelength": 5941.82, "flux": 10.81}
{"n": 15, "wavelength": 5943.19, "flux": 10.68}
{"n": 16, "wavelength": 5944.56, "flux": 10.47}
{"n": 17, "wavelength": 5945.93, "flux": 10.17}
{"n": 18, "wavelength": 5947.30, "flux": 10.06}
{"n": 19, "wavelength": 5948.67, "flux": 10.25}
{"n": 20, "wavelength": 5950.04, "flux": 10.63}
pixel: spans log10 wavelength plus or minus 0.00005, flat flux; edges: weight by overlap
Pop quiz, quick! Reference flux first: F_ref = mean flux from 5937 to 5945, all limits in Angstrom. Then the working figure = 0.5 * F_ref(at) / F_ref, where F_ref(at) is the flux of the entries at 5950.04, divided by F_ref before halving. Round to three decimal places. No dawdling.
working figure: 0.500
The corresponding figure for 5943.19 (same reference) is 0.502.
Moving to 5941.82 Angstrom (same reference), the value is 0.508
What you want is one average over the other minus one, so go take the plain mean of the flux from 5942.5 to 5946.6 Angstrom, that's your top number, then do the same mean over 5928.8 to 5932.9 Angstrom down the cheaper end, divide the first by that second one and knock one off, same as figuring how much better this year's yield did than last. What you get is 0.04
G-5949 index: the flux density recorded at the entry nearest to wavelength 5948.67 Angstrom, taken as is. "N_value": 10.25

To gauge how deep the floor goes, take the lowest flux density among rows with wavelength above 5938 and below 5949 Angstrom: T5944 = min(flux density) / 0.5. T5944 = 20.1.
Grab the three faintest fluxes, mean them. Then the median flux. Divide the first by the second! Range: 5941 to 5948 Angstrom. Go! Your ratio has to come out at 0.977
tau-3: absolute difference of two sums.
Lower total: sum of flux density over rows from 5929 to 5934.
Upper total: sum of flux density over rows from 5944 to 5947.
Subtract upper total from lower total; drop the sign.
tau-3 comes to 20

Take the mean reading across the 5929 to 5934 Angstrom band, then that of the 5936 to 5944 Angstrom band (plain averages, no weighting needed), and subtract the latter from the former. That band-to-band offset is -0.6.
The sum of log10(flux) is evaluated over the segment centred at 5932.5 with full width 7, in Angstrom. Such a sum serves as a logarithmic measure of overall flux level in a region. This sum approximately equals 5.02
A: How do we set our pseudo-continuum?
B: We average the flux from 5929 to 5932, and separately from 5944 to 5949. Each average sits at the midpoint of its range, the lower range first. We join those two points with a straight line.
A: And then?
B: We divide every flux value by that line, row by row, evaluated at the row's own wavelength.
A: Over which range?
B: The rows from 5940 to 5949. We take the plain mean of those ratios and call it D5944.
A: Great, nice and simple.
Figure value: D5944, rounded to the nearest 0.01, 1.02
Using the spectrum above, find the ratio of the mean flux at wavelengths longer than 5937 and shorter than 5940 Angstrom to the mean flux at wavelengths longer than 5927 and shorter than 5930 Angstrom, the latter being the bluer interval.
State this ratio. 1.08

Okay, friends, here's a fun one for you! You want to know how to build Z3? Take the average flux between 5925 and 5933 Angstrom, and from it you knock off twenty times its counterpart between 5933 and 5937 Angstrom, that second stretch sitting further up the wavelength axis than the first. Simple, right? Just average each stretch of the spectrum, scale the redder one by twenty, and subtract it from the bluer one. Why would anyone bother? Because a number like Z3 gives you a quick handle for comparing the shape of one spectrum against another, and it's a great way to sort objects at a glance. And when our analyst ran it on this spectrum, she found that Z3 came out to -196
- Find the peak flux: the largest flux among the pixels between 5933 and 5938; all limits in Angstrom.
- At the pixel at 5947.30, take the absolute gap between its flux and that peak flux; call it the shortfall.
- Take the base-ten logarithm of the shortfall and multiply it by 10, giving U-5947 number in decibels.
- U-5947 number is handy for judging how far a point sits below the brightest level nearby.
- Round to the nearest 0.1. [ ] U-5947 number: -3.0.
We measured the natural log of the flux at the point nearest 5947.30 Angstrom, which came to 2.309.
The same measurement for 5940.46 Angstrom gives 2.369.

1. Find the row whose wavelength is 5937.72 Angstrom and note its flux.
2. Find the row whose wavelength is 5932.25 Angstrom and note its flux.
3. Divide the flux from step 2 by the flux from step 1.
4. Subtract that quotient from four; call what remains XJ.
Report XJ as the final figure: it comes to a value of 3.04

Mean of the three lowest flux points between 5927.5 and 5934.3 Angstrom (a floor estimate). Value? 9.9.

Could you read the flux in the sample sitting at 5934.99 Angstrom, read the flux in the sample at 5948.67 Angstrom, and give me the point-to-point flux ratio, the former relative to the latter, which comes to 1.00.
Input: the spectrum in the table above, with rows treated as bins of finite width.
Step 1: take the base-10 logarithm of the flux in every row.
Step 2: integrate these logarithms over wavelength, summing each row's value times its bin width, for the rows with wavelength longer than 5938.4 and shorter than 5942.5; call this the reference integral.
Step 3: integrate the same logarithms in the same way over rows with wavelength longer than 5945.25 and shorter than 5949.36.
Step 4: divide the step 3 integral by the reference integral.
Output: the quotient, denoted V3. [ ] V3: 1.0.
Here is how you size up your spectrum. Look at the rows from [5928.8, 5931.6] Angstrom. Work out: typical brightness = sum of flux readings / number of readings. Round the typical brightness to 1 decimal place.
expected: 10.0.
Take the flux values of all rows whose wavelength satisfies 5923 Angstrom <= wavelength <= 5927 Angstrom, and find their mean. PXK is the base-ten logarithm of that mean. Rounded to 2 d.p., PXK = 0.99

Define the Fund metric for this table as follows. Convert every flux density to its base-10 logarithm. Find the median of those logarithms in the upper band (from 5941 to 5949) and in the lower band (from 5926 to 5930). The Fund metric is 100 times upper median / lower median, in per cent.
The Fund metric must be 102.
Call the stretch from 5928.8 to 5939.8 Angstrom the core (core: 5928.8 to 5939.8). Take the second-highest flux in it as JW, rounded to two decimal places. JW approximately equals 10.56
